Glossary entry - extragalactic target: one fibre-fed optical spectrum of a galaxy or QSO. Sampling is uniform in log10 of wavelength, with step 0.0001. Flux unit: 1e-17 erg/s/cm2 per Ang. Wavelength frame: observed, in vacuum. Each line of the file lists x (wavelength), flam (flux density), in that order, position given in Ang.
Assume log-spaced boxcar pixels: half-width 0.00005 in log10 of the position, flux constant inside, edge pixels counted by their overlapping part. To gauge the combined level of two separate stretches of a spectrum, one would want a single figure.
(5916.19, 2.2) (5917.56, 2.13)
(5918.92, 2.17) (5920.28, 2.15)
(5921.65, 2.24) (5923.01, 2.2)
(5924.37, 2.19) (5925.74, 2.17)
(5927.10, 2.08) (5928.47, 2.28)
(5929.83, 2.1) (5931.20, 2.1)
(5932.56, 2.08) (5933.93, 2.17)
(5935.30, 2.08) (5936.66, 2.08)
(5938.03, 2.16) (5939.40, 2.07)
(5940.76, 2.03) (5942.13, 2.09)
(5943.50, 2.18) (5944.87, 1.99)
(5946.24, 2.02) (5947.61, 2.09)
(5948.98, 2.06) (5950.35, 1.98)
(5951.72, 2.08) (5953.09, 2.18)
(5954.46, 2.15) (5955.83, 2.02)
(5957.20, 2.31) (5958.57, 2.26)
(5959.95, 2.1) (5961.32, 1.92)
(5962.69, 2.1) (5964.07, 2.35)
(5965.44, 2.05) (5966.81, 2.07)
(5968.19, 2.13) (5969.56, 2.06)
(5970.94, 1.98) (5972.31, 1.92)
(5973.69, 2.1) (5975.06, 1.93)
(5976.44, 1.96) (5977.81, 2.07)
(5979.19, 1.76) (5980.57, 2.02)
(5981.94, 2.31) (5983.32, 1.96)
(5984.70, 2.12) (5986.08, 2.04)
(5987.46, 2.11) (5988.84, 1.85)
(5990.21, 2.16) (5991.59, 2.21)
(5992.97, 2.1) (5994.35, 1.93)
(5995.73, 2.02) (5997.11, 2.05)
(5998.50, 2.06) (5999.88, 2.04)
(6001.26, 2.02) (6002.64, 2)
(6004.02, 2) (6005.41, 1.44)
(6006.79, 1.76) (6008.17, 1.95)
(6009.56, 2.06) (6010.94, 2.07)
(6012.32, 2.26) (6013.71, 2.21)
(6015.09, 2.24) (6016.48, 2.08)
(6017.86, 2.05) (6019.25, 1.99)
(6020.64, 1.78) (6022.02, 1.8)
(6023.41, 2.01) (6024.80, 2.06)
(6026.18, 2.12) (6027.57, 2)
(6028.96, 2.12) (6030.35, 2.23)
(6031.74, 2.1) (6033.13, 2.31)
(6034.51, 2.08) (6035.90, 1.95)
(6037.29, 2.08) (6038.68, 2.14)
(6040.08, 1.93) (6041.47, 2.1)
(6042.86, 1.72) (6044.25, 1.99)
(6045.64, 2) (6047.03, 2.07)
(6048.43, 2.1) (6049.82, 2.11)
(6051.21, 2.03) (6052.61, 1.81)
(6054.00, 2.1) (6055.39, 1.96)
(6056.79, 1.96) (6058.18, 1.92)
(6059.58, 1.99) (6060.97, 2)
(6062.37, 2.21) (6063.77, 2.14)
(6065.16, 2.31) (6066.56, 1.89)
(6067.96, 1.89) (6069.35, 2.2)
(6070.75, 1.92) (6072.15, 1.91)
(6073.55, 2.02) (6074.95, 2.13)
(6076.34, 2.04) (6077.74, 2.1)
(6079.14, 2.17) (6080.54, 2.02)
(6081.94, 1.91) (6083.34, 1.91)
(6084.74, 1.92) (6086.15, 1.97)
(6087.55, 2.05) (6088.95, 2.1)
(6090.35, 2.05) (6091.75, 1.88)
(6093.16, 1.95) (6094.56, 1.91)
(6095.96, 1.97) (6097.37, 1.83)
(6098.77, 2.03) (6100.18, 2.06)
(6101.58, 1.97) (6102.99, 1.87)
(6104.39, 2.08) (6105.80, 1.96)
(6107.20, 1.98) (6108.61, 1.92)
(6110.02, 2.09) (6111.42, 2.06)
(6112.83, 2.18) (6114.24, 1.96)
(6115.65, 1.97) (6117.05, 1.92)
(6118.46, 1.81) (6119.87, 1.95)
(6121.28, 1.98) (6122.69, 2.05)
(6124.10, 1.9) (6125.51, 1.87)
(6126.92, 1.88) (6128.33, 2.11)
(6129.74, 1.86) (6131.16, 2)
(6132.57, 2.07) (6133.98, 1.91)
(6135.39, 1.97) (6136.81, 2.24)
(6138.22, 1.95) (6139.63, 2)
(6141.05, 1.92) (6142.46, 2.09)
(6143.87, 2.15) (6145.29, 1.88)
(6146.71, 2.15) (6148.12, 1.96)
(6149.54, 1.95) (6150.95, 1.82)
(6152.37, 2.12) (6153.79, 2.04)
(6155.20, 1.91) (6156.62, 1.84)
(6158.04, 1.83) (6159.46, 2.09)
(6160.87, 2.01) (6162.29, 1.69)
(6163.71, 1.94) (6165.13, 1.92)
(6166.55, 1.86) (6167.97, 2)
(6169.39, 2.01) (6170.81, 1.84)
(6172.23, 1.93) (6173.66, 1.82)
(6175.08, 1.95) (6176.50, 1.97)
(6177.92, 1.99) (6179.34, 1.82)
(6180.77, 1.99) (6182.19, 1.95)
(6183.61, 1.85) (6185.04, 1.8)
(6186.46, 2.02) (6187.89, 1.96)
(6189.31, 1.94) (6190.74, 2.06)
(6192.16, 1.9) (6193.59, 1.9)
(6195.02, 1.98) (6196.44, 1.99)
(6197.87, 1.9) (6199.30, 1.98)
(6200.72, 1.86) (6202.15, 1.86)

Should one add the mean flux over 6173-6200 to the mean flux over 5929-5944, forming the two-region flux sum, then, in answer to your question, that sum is 4.04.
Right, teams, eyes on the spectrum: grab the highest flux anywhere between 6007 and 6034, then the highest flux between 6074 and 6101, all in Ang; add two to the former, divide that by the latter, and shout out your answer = 1.99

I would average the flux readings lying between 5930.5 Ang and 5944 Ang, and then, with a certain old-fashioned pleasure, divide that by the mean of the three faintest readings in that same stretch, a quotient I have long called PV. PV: 1.02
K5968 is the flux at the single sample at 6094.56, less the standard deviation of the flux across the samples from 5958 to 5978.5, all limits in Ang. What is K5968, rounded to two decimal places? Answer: 1.79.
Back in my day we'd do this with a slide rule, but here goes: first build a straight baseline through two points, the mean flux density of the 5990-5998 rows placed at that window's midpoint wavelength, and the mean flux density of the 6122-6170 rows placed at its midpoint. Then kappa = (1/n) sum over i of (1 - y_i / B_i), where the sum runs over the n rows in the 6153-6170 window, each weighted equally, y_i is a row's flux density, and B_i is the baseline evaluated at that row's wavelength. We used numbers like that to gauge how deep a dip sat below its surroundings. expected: 0.016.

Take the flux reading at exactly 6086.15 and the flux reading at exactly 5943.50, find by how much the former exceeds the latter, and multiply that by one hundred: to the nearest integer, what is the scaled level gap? -21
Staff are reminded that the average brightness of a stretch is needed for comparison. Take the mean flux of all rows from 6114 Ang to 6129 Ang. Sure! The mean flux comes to 1.95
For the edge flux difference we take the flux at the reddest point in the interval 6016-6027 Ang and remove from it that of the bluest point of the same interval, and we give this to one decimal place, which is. 0.0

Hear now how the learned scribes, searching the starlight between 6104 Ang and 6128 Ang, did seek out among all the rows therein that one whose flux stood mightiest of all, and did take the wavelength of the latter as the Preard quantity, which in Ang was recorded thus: 6112.83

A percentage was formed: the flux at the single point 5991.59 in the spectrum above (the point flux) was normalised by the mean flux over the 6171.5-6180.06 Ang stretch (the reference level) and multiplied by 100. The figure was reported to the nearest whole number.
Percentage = 116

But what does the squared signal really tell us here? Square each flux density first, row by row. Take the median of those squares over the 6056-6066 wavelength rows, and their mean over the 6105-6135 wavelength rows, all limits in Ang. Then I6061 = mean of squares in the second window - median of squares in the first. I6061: -0.10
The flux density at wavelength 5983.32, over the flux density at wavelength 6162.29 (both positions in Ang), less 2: -0.84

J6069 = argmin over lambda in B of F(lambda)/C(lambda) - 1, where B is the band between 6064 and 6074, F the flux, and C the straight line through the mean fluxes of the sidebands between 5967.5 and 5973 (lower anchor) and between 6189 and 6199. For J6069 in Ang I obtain 6066.56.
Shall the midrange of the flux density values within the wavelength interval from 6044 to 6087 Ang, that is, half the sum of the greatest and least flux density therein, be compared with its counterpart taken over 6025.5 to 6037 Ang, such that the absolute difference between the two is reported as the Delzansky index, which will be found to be 0.070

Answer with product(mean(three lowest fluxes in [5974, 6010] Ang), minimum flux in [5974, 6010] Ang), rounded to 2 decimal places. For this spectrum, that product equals 2.38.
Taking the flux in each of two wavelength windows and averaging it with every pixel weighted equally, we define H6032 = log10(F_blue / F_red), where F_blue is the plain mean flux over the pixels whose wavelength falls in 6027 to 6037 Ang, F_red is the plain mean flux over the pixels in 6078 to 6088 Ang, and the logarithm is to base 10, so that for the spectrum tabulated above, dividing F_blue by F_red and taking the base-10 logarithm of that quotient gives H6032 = 0.025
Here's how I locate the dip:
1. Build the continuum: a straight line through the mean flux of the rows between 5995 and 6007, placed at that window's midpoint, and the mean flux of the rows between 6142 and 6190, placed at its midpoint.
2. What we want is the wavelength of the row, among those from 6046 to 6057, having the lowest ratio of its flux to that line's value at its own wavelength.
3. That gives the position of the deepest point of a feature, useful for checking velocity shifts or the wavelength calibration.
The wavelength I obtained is 6052.61 Ang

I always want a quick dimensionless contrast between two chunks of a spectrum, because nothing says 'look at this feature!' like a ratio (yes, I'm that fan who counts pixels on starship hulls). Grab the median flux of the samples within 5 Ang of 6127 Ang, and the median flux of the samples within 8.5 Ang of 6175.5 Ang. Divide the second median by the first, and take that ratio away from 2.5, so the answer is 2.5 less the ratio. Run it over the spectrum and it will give 1.474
